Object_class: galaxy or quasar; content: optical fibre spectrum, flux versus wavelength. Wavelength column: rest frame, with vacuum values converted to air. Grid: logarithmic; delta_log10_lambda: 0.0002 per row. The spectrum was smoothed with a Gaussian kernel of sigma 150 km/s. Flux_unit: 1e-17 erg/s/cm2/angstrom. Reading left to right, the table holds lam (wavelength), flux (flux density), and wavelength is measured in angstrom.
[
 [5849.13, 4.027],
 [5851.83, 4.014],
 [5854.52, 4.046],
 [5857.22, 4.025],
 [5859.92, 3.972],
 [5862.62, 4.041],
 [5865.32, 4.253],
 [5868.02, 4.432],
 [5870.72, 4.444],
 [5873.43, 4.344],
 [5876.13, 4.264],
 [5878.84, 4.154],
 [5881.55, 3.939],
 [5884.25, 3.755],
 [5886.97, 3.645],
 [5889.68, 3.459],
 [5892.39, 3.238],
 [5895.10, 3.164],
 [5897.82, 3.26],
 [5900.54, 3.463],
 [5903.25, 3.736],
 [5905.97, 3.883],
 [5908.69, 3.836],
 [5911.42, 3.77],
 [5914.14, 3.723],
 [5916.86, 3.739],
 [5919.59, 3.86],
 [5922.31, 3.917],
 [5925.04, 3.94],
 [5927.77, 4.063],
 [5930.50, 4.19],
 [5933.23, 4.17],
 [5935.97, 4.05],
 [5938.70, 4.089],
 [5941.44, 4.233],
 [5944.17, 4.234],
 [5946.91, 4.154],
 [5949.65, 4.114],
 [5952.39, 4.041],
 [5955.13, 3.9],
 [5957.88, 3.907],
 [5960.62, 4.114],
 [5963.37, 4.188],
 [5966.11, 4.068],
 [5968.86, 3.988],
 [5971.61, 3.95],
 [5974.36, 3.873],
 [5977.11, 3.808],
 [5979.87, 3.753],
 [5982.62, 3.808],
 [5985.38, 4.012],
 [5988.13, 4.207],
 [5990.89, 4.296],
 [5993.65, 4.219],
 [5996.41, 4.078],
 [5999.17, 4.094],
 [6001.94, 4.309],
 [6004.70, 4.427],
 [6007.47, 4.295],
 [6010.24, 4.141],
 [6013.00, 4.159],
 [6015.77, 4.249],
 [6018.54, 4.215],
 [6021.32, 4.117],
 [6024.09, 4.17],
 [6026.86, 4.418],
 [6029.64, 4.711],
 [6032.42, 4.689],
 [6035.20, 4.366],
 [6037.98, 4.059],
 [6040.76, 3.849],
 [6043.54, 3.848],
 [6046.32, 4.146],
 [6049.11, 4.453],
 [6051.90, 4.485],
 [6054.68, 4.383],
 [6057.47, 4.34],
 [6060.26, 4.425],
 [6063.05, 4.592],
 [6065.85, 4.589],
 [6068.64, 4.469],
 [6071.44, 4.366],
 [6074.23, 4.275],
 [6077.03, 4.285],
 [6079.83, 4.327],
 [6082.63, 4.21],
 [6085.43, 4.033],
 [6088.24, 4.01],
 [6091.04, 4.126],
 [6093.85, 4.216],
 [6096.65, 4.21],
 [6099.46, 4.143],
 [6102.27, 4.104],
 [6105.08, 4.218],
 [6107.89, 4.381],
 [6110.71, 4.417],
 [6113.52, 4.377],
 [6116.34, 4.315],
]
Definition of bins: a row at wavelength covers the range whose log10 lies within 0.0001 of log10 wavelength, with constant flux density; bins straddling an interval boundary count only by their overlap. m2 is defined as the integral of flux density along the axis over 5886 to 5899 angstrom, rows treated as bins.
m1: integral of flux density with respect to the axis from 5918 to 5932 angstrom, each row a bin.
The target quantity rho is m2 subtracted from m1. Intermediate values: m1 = 56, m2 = 44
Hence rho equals 12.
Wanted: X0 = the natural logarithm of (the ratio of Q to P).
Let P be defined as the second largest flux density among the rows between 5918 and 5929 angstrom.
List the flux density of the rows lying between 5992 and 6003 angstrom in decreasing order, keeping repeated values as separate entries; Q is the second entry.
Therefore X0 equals 0.07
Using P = 3.94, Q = 4.219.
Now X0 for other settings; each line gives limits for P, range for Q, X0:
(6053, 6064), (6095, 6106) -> -0.05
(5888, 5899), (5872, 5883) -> 0.27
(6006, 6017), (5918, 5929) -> -0.08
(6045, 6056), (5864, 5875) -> 0.00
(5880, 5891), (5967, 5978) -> 0.05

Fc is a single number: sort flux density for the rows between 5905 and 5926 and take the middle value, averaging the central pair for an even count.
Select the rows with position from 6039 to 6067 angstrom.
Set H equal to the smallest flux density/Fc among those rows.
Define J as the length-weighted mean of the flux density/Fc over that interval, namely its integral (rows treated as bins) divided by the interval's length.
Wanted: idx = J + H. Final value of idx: 2.12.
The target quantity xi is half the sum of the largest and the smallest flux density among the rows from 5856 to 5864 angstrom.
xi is 4.01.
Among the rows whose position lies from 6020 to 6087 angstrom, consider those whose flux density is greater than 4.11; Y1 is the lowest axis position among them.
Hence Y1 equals 6021.32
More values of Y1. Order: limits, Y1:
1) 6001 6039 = 6001.94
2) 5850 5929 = 5865.32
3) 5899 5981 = 5930.50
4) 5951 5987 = 5960.62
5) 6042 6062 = 6046.32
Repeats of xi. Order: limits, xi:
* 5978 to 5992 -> 4.02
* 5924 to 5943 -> 4.09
